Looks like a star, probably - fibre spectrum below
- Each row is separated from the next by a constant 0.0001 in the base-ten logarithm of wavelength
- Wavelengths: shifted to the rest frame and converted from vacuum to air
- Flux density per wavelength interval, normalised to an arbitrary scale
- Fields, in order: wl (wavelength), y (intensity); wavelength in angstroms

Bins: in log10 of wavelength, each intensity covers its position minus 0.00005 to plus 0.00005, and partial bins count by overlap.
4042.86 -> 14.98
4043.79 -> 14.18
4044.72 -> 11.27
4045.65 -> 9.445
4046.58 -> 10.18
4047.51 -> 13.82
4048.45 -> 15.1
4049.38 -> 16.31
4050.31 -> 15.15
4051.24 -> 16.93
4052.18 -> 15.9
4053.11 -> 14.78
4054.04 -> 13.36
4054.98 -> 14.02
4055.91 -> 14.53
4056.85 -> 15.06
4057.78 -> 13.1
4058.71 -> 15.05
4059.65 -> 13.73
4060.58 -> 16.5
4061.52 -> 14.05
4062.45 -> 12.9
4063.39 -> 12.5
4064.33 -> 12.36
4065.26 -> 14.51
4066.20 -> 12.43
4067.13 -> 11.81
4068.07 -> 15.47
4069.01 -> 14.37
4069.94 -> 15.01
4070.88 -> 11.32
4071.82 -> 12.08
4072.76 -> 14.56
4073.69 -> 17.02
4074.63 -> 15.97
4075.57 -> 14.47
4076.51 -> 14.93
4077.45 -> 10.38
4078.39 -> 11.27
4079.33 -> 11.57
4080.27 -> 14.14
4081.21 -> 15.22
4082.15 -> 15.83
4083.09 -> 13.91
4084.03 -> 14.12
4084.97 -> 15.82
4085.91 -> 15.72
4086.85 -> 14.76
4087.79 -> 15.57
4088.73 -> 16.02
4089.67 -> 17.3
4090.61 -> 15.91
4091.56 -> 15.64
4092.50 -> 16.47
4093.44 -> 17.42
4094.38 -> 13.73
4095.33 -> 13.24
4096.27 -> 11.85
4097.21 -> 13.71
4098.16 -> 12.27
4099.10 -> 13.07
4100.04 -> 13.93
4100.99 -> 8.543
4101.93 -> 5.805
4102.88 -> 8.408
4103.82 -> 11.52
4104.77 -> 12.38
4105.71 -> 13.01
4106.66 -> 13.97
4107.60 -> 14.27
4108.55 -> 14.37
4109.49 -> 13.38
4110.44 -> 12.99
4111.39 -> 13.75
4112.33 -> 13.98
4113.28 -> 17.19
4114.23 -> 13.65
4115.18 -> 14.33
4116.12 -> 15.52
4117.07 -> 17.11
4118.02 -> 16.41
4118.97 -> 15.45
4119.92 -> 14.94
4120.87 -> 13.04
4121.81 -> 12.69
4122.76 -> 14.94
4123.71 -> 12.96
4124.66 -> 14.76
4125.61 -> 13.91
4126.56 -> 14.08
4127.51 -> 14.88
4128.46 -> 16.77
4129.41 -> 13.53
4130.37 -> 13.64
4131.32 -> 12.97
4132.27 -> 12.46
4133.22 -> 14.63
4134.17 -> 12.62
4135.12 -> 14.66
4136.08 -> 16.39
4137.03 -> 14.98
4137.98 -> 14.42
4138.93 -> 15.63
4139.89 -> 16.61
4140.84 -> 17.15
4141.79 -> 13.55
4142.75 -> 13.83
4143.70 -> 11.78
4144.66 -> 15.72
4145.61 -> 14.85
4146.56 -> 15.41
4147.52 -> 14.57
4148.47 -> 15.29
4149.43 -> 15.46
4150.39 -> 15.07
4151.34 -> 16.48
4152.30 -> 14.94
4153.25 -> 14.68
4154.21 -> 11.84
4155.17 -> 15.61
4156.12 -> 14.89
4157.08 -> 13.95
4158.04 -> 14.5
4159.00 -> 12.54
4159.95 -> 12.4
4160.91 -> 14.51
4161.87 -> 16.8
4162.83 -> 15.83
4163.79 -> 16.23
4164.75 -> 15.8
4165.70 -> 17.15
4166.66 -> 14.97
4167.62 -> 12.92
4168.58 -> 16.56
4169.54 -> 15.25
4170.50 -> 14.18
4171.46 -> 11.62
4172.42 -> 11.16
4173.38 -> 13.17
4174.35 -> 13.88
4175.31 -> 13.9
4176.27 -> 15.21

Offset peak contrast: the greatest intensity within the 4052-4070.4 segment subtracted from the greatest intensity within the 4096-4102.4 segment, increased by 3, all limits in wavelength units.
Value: 0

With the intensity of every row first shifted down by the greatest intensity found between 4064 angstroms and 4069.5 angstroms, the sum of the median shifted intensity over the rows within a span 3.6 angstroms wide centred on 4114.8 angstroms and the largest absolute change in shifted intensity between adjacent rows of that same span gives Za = 3.0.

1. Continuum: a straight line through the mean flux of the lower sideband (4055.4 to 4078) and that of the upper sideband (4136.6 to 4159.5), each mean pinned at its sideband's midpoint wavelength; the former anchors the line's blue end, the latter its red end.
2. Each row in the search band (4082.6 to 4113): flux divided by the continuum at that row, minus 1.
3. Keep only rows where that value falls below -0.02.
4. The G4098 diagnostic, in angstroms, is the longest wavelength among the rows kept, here 4112.33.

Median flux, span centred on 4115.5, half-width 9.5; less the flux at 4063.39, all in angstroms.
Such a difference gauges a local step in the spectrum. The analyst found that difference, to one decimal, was 1.8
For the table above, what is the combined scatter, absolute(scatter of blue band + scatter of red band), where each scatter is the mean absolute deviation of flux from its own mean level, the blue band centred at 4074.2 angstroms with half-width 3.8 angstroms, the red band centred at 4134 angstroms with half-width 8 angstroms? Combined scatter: 3.1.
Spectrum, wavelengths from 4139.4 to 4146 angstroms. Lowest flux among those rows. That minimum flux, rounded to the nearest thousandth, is 11.780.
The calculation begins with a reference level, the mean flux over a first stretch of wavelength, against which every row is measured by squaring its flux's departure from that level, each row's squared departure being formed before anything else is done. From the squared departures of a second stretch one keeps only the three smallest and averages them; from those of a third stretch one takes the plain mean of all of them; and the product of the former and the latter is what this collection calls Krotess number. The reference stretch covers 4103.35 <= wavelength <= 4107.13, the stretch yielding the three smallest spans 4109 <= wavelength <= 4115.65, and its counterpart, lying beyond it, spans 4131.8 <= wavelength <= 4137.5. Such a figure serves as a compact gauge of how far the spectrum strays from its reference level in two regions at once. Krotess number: 2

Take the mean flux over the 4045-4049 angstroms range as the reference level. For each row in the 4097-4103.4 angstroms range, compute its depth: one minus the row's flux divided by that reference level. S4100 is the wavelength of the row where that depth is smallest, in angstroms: 4100.04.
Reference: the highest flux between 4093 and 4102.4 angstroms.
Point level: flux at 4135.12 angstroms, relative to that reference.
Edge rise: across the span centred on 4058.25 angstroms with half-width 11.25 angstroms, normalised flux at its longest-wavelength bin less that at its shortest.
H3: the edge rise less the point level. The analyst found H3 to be -0.81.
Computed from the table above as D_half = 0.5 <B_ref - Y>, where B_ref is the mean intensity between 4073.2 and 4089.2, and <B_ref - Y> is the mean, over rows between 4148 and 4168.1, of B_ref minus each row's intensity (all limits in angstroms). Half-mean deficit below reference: -0.2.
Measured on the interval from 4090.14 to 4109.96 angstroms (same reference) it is 0.8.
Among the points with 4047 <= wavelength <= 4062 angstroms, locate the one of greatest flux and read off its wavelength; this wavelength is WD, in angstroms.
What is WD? 4051.24 angstroms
